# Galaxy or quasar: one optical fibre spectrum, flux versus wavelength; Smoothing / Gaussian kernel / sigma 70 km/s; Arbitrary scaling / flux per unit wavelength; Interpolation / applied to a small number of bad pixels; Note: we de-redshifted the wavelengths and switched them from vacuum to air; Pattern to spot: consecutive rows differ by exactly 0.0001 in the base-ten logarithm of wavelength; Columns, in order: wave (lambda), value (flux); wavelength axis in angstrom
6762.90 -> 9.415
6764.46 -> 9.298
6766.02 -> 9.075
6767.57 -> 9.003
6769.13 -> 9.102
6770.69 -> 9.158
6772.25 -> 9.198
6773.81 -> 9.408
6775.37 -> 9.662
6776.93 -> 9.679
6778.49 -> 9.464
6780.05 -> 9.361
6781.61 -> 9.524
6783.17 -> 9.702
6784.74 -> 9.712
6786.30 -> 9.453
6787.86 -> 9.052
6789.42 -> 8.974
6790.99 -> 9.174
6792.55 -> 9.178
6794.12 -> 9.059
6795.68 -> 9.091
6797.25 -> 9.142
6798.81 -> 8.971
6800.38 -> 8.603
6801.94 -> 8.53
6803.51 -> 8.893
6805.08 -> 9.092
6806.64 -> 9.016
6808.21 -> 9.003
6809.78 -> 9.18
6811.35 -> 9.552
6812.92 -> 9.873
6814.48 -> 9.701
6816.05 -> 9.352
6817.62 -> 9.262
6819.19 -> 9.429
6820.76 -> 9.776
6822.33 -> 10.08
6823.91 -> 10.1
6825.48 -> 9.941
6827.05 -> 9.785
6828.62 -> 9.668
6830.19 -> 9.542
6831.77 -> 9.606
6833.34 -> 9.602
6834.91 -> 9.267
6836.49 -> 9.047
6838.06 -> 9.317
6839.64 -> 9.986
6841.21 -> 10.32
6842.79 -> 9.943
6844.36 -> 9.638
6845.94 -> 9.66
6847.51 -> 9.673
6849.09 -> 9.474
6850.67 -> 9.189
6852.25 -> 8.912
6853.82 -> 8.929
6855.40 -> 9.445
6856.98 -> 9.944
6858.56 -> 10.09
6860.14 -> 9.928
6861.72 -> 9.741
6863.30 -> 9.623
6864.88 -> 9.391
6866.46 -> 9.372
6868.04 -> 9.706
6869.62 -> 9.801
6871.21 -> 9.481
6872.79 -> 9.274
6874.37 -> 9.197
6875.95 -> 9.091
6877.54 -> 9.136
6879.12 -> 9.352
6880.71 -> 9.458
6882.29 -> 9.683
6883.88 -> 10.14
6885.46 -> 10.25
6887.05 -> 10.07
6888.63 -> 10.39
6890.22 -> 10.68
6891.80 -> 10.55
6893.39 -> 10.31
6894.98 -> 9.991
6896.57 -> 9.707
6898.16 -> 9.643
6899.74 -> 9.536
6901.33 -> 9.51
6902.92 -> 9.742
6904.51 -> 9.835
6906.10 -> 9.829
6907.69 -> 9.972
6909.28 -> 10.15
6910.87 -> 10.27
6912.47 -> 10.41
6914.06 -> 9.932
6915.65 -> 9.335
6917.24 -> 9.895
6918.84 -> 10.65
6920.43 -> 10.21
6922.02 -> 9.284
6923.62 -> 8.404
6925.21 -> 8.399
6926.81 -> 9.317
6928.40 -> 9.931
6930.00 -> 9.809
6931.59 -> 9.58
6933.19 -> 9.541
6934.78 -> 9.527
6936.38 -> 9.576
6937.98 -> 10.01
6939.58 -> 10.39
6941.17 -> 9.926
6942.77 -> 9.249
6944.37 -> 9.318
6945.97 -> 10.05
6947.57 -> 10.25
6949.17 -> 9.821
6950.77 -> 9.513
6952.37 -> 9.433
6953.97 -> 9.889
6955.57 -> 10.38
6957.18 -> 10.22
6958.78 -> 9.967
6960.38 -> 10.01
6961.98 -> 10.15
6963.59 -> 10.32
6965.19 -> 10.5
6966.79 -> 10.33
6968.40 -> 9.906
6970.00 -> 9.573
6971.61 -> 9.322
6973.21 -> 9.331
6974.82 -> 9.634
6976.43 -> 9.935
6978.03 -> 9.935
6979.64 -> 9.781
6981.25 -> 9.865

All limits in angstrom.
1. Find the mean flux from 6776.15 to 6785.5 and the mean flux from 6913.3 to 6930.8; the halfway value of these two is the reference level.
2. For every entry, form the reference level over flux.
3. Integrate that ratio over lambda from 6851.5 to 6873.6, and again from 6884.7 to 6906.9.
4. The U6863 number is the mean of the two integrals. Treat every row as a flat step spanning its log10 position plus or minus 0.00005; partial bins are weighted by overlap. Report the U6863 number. 21.7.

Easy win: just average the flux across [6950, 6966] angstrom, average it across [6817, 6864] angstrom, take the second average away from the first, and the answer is 0.41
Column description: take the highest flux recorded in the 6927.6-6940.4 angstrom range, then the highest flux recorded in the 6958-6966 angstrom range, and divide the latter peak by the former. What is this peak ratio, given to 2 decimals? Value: 1.01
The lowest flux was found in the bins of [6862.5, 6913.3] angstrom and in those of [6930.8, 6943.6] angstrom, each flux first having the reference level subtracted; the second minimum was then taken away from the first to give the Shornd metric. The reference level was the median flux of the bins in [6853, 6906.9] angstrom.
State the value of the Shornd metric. -0.2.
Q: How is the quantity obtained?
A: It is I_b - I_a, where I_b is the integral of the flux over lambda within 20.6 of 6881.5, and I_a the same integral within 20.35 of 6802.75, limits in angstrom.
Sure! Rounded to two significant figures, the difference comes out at 24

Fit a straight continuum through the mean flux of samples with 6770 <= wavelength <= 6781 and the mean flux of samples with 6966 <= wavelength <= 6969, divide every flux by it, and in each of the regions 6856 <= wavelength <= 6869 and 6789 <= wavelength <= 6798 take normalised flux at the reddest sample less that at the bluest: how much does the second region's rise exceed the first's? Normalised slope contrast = 0.043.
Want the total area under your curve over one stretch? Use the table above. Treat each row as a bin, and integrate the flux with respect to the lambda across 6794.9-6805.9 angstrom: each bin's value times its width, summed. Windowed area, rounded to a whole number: 98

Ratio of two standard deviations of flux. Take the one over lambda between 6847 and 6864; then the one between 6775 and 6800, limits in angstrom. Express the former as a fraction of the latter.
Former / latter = 1.4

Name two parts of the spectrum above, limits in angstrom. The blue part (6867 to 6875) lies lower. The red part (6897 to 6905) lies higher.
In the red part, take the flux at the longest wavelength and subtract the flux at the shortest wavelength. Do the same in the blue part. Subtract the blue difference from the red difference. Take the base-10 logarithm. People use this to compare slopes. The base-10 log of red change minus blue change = -0.15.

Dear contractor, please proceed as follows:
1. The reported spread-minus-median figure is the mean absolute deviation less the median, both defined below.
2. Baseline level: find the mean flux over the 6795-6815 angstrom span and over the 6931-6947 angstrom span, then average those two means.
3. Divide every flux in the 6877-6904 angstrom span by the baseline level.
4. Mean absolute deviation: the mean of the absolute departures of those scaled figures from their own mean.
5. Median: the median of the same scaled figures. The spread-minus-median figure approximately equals -0.99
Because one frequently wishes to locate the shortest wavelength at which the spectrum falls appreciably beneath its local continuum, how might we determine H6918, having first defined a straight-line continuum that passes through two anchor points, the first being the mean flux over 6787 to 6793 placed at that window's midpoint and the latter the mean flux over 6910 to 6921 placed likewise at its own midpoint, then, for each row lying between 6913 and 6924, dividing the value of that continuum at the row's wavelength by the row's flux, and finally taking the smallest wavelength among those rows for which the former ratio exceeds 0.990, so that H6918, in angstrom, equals 6914.06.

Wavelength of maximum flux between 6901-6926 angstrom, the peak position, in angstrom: 6918.84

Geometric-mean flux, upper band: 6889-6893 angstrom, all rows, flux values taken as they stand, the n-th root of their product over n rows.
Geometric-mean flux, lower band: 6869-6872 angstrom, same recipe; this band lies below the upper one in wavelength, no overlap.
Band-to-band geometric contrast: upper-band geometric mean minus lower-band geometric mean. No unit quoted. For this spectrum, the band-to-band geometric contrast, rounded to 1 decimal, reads 1.0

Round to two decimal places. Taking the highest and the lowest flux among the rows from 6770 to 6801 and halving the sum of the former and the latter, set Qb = 9.16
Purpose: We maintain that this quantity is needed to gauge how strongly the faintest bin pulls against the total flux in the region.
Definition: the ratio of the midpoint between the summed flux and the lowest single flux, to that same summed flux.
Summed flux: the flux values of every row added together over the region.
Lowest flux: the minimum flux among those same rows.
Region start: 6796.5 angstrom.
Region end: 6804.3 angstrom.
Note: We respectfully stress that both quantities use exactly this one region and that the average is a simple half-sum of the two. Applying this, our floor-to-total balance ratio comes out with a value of 0.597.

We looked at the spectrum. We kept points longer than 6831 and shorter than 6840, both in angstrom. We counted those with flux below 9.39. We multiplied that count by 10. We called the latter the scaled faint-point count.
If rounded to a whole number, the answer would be 30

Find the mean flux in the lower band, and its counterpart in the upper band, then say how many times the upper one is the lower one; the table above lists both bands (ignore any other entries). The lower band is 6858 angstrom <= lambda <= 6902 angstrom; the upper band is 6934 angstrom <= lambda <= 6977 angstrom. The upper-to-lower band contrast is 1.01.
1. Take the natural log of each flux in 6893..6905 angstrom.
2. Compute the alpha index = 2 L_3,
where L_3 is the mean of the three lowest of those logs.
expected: 4.52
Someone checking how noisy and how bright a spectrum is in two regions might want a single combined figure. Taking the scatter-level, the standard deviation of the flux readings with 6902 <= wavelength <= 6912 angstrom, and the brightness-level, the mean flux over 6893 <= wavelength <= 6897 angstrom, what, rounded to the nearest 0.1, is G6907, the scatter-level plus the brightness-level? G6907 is 10.2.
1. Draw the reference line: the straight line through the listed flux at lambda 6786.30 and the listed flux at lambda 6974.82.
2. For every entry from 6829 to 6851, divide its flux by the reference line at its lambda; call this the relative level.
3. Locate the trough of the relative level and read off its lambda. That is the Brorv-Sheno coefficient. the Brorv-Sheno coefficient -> 6836.49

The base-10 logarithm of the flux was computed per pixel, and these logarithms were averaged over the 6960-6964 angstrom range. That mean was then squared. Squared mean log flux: 1.01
